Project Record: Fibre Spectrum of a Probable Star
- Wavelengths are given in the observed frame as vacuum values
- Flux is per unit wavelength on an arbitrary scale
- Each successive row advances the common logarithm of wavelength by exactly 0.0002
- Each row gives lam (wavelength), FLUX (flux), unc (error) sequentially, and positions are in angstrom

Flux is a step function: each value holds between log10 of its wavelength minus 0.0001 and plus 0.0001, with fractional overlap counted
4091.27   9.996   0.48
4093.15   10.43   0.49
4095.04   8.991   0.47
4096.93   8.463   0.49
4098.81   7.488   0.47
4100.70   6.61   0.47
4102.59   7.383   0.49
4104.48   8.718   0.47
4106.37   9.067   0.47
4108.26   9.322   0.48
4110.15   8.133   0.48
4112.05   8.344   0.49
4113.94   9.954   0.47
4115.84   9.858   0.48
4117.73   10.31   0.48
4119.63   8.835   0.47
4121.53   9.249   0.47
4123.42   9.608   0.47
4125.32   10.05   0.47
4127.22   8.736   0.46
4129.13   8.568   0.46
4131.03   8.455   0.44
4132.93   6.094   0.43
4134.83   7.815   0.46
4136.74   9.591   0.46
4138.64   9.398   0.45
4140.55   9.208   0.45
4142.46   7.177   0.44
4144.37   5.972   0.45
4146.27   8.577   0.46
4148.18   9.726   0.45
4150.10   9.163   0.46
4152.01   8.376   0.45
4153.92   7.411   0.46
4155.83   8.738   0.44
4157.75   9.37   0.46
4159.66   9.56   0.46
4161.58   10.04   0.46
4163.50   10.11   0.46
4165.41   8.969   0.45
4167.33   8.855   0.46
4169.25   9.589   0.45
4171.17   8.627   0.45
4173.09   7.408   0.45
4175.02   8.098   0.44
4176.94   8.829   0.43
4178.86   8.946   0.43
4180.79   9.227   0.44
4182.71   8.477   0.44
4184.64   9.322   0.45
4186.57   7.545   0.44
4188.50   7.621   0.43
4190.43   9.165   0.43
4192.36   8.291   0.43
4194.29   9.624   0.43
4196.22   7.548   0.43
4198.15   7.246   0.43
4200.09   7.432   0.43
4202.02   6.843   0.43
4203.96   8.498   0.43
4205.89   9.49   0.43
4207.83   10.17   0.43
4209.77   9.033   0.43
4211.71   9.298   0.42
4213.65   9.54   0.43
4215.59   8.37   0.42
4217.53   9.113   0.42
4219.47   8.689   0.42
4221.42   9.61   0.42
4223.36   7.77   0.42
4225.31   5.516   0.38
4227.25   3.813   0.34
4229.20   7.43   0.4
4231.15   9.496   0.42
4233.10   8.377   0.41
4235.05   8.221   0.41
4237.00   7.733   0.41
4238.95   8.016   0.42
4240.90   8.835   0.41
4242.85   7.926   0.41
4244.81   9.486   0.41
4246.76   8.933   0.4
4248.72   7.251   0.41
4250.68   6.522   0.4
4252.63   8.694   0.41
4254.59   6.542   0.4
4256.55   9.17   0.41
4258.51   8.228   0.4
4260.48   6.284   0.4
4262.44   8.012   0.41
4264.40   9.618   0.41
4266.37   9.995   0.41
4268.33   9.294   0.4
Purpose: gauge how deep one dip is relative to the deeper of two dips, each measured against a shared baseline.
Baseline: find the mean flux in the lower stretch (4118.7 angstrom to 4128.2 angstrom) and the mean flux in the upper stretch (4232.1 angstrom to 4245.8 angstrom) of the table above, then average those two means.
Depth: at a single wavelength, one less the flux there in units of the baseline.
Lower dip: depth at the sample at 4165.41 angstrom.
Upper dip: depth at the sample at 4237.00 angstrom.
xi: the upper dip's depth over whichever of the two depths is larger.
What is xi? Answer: 1.00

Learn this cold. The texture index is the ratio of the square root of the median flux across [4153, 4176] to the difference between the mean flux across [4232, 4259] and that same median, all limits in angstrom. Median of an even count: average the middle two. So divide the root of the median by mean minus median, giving -3.9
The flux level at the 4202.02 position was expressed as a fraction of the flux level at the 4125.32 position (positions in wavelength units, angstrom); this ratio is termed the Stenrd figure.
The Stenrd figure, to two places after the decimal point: 0.68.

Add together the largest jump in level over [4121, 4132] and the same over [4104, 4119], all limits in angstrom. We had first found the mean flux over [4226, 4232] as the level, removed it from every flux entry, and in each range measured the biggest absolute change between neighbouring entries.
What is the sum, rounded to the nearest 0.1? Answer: 2.9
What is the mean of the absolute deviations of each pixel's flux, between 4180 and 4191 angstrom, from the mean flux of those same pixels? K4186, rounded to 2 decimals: 0.68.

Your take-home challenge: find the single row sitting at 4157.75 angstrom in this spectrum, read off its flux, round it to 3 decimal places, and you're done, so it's 9.370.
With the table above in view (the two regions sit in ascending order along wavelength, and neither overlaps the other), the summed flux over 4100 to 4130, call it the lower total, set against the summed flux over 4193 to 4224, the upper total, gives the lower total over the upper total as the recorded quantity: 1.03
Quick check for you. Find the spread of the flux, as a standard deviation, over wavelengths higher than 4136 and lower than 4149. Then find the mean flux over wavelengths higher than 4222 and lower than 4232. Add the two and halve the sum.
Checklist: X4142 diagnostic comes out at 4.1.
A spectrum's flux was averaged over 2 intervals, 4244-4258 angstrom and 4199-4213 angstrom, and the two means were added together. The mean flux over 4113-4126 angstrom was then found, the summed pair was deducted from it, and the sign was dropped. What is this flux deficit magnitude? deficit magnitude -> 7.1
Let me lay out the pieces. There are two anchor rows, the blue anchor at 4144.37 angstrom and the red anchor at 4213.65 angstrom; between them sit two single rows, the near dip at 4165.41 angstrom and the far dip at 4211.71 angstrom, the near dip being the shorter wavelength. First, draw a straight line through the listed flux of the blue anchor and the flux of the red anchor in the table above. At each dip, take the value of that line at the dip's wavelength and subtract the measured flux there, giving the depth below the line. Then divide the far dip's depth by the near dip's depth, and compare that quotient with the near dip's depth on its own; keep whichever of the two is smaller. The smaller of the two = -1.9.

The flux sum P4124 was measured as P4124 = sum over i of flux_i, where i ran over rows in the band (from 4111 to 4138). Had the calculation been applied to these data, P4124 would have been 125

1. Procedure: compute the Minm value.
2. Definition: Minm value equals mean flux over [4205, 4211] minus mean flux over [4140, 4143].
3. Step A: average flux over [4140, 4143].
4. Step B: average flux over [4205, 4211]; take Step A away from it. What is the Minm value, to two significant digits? 1.4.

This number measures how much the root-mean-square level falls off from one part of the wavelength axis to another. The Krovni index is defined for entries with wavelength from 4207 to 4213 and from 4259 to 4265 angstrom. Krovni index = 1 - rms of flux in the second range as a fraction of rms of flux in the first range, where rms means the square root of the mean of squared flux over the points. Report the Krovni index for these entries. 0.15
